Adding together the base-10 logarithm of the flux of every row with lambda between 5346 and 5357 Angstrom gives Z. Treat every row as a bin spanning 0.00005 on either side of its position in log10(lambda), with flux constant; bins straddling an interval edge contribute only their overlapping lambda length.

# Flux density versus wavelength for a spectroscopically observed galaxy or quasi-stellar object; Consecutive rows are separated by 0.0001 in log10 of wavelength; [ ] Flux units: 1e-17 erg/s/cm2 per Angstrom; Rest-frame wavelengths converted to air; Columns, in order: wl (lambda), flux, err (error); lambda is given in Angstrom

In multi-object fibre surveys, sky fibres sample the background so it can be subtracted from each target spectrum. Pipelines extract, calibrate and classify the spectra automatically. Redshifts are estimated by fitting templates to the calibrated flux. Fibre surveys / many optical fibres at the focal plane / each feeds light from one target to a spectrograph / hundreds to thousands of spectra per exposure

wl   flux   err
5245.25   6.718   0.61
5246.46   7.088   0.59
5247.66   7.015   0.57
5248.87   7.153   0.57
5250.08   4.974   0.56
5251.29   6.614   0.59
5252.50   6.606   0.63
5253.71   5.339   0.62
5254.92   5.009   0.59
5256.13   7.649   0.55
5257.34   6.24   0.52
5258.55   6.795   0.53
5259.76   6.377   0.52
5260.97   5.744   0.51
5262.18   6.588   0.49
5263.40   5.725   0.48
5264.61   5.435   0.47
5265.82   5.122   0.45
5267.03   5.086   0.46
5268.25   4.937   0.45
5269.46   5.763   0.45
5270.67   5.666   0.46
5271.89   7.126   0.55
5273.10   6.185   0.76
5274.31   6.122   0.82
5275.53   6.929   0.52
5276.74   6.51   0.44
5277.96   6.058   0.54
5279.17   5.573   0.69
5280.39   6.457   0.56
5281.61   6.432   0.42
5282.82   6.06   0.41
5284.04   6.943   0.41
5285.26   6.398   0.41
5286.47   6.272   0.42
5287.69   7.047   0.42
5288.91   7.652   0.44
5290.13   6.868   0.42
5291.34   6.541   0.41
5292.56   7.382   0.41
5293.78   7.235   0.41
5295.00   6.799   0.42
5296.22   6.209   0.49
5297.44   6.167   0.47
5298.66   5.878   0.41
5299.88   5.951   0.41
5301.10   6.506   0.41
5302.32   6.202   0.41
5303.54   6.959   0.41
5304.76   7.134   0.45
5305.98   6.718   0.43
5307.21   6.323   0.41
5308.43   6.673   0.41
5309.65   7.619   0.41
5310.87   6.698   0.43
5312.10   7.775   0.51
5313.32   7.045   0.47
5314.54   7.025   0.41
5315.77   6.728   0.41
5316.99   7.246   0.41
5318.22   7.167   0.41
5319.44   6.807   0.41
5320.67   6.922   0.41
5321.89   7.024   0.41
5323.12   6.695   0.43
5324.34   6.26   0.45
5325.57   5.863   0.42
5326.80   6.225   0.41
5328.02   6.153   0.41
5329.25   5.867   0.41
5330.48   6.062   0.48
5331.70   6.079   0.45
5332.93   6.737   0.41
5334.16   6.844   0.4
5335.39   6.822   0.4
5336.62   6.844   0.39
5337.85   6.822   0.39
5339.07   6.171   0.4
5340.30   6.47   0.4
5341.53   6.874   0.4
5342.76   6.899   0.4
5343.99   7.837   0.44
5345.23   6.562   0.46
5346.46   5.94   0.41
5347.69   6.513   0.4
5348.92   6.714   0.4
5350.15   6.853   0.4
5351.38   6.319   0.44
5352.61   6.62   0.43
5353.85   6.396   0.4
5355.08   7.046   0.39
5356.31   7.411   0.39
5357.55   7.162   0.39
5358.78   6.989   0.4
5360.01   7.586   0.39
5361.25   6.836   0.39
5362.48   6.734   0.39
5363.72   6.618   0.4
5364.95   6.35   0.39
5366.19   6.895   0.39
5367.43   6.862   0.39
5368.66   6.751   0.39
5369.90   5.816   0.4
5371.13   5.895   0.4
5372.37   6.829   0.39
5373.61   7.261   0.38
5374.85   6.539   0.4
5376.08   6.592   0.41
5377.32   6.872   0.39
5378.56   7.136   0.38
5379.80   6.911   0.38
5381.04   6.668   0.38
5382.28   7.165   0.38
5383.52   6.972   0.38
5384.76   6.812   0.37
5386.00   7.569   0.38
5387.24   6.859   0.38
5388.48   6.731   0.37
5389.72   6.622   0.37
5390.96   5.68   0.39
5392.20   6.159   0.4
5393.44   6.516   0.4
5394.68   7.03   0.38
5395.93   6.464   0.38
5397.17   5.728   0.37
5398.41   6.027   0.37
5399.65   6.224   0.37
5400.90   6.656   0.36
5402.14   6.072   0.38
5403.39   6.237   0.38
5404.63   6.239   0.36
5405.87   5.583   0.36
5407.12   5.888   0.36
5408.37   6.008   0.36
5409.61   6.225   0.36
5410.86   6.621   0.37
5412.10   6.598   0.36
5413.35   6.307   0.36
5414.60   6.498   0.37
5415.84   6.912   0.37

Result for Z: 7.40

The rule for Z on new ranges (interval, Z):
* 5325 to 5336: 7.18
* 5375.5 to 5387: 7.58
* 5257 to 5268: 6.92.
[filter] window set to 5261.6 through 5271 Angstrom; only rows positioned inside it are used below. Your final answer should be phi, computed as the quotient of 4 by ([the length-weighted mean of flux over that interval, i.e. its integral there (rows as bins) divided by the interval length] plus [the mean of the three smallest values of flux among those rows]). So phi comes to 0.378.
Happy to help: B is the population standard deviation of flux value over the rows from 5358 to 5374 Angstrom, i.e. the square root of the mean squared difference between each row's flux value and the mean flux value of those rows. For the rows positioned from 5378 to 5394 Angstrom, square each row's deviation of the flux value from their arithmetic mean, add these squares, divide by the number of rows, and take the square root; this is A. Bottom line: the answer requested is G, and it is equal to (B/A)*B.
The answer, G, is 0.48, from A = 0.45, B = 0.47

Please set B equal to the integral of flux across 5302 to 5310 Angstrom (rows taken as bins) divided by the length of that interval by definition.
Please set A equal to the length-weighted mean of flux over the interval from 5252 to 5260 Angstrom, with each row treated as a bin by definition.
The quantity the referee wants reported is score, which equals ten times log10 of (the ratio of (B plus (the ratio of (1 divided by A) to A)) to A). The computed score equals 0.36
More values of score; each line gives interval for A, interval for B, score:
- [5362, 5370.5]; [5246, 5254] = -0.08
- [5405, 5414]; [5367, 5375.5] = 0.28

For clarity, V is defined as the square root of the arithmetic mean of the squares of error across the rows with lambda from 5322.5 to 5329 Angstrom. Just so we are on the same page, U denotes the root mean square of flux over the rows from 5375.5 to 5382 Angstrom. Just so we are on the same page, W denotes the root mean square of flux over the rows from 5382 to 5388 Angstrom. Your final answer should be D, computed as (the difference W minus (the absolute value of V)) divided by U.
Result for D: 0.97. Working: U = 6.84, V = 0.42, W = 7.08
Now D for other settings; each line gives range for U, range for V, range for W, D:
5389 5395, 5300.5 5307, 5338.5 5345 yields 1.01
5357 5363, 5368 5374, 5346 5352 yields 0.86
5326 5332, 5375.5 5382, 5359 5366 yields 1.06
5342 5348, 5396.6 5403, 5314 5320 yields 0.98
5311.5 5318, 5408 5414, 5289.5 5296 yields 0.92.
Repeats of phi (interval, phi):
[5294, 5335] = 0.320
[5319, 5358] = 0.320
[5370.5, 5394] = 0.317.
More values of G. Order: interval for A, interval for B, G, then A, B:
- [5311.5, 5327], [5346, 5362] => 0.40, 0.48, 0.44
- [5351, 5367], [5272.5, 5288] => 0.42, 0.38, 0.40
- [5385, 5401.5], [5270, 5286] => 0.40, 0.51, 0.45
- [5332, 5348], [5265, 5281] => 1.03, 0.43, 0.66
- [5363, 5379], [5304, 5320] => 0.36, 0.41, 0.39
